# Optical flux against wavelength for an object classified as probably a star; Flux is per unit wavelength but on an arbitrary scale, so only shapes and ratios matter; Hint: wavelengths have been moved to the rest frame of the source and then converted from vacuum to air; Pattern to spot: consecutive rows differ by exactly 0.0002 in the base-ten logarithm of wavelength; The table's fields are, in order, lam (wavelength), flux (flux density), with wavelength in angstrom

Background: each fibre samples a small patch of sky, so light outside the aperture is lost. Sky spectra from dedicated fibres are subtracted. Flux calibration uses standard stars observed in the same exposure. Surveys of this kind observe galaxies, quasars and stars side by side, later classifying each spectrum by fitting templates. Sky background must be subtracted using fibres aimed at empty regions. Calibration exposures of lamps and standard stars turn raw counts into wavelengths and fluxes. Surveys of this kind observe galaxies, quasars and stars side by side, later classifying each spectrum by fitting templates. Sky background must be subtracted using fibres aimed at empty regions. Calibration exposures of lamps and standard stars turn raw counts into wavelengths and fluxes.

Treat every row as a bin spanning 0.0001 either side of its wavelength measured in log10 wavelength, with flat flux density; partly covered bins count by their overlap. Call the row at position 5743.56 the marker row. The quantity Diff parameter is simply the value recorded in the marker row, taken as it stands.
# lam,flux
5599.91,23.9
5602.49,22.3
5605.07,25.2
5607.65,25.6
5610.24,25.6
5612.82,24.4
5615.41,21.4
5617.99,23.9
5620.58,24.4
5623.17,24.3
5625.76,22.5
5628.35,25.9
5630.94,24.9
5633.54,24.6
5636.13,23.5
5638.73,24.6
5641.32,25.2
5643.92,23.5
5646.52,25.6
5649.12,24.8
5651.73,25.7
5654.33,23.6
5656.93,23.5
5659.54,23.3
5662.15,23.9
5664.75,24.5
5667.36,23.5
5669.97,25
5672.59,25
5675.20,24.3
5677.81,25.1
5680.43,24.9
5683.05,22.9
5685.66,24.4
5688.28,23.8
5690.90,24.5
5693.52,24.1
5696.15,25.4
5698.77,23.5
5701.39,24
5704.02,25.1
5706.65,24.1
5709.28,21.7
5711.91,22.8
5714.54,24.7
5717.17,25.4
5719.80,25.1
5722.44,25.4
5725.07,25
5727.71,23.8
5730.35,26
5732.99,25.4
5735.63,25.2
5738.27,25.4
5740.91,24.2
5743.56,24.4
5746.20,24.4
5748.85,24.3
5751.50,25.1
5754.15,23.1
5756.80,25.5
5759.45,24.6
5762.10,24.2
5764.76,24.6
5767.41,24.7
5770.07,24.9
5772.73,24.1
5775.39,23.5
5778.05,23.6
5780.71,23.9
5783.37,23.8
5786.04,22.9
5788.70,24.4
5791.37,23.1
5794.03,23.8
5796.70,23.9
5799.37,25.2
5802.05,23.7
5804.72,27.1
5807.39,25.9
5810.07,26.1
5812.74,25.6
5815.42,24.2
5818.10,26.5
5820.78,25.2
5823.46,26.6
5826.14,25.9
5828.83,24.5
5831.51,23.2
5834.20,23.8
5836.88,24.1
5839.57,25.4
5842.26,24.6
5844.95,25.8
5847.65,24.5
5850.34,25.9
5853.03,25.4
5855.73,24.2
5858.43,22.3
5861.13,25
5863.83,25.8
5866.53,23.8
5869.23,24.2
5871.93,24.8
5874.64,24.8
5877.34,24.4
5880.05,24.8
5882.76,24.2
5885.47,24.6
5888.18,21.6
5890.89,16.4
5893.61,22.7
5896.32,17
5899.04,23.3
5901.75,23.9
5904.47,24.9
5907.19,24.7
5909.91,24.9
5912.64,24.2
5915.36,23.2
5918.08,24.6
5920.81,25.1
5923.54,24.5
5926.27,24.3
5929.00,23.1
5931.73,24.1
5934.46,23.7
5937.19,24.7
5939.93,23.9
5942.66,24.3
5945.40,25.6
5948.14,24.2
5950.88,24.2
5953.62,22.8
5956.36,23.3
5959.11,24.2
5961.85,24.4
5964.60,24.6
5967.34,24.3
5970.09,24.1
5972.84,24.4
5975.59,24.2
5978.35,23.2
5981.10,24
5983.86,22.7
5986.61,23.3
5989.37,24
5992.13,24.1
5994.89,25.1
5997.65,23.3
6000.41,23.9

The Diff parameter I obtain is 24.4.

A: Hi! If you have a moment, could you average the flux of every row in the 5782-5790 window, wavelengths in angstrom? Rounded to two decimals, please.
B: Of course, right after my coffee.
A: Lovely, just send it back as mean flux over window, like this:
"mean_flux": 23.70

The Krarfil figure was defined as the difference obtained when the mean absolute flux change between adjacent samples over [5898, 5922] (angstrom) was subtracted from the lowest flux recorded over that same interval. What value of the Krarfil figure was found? 22.5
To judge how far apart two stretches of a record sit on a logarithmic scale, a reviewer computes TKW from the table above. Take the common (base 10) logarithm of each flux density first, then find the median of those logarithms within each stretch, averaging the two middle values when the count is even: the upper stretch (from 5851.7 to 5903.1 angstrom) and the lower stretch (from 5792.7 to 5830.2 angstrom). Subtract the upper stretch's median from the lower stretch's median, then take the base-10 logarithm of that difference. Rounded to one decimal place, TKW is -1.7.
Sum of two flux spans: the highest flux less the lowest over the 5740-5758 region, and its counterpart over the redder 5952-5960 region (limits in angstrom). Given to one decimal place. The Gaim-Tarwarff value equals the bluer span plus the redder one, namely 3.8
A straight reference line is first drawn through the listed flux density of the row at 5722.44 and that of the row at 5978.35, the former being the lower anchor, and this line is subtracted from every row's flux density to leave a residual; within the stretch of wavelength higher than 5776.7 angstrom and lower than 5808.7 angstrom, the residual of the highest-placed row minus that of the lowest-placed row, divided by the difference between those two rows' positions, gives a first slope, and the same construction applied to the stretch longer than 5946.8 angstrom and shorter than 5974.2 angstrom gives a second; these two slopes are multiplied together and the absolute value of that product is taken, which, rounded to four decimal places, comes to 0.0015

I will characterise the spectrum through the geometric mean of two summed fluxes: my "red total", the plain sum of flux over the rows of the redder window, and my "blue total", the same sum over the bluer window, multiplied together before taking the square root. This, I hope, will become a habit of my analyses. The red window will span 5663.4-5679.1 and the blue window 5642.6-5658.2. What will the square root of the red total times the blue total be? 147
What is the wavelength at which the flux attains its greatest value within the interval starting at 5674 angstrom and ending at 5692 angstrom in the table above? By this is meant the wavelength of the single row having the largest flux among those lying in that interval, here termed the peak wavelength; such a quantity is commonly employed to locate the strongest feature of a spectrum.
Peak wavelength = 5677.81 angstrom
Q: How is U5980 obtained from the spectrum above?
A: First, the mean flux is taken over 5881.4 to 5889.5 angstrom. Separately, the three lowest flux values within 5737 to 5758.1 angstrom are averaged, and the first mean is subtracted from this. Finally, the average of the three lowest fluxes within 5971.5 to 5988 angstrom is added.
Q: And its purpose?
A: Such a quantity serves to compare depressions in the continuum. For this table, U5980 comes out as 23.5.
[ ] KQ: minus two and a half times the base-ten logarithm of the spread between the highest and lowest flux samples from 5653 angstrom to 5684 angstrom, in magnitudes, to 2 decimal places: -0.86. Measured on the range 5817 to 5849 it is -1.33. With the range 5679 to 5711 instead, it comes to -1.42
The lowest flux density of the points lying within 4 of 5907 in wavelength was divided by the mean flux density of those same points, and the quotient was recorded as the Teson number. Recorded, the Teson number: 0.995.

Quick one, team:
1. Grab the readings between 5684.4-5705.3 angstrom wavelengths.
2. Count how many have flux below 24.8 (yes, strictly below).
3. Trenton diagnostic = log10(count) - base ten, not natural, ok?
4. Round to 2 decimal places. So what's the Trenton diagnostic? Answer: 0.78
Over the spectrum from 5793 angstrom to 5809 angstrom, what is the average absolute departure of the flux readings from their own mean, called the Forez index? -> 1.13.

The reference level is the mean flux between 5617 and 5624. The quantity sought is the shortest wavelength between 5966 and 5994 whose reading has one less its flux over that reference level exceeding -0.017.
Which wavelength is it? 5967.34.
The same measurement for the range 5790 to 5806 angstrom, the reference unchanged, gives 5791.37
